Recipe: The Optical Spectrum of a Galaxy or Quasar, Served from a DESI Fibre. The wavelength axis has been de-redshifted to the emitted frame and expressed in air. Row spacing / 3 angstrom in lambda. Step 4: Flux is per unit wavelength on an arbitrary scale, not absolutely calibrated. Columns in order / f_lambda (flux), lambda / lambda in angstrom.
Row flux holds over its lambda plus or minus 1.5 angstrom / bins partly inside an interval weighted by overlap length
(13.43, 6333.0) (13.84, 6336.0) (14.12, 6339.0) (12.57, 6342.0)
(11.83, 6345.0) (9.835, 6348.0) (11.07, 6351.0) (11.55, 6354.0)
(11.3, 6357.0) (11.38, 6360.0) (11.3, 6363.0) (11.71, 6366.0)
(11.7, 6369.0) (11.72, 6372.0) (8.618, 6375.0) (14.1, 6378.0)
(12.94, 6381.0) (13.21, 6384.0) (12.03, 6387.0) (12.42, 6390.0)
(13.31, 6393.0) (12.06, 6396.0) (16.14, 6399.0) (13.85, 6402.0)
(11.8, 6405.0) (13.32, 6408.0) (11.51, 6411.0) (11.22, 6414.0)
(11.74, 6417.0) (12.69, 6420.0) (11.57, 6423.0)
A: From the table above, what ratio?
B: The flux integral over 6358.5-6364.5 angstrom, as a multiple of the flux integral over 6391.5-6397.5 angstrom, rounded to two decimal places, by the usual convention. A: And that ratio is 0.89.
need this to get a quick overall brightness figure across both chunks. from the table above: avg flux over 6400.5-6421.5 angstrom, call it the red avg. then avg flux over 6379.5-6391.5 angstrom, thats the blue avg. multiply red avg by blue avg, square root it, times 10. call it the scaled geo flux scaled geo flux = 125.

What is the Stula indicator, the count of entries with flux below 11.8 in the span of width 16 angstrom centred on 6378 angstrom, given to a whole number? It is 2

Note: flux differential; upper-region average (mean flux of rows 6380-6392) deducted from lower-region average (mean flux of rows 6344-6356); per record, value -1.6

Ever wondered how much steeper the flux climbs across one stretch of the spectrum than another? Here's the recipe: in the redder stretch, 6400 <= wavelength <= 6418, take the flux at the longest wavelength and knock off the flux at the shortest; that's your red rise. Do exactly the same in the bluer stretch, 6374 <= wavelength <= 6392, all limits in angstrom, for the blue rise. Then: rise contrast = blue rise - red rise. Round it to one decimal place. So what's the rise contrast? 5.9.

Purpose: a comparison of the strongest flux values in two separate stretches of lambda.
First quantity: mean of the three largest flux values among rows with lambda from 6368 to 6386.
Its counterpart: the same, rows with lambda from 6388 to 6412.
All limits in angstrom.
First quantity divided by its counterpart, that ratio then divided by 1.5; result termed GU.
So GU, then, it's 0.620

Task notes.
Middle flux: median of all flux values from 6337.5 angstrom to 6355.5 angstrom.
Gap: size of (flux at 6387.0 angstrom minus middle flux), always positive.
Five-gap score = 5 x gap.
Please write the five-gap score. 1.7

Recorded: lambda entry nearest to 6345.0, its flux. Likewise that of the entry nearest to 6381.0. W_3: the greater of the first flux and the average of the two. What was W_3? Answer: 12.4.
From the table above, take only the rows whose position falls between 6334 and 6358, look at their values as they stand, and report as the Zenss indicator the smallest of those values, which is 9.835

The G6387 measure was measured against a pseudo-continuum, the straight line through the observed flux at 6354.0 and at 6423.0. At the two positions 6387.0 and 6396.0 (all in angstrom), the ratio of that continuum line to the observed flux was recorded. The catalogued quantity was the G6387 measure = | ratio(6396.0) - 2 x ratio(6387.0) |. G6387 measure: 1.0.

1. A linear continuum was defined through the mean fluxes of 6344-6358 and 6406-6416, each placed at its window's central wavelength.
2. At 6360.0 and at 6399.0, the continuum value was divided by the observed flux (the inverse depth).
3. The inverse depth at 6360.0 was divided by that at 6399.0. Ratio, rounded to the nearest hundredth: 1.35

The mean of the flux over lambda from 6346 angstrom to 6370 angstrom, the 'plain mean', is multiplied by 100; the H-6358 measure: 1123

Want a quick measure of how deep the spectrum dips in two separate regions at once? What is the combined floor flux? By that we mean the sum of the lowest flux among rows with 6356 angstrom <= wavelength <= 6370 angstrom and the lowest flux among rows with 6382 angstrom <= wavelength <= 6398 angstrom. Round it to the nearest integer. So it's 23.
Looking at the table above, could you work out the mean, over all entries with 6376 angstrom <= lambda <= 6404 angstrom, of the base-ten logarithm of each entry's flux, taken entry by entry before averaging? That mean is 1.12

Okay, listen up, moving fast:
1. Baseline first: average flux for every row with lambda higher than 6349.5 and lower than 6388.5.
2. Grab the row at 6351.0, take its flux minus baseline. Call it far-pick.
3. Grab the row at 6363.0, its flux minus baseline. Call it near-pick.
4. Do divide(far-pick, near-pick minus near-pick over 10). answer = 1.7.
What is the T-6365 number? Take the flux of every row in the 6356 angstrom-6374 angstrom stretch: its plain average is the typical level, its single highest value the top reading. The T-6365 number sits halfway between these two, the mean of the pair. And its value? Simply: 11.6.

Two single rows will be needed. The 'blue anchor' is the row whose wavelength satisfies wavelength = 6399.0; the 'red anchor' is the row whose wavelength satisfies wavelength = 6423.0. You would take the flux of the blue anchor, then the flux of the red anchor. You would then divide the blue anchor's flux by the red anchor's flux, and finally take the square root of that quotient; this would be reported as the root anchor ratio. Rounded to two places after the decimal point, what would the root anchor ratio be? 1.18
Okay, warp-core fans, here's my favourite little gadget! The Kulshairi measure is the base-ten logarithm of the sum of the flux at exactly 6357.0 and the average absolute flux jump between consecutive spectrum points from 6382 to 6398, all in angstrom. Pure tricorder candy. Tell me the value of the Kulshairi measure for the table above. 1.09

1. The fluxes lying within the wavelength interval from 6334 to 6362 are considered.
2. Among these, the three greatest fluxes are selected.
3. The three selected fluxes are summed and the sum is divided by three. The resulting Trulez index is 13.5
